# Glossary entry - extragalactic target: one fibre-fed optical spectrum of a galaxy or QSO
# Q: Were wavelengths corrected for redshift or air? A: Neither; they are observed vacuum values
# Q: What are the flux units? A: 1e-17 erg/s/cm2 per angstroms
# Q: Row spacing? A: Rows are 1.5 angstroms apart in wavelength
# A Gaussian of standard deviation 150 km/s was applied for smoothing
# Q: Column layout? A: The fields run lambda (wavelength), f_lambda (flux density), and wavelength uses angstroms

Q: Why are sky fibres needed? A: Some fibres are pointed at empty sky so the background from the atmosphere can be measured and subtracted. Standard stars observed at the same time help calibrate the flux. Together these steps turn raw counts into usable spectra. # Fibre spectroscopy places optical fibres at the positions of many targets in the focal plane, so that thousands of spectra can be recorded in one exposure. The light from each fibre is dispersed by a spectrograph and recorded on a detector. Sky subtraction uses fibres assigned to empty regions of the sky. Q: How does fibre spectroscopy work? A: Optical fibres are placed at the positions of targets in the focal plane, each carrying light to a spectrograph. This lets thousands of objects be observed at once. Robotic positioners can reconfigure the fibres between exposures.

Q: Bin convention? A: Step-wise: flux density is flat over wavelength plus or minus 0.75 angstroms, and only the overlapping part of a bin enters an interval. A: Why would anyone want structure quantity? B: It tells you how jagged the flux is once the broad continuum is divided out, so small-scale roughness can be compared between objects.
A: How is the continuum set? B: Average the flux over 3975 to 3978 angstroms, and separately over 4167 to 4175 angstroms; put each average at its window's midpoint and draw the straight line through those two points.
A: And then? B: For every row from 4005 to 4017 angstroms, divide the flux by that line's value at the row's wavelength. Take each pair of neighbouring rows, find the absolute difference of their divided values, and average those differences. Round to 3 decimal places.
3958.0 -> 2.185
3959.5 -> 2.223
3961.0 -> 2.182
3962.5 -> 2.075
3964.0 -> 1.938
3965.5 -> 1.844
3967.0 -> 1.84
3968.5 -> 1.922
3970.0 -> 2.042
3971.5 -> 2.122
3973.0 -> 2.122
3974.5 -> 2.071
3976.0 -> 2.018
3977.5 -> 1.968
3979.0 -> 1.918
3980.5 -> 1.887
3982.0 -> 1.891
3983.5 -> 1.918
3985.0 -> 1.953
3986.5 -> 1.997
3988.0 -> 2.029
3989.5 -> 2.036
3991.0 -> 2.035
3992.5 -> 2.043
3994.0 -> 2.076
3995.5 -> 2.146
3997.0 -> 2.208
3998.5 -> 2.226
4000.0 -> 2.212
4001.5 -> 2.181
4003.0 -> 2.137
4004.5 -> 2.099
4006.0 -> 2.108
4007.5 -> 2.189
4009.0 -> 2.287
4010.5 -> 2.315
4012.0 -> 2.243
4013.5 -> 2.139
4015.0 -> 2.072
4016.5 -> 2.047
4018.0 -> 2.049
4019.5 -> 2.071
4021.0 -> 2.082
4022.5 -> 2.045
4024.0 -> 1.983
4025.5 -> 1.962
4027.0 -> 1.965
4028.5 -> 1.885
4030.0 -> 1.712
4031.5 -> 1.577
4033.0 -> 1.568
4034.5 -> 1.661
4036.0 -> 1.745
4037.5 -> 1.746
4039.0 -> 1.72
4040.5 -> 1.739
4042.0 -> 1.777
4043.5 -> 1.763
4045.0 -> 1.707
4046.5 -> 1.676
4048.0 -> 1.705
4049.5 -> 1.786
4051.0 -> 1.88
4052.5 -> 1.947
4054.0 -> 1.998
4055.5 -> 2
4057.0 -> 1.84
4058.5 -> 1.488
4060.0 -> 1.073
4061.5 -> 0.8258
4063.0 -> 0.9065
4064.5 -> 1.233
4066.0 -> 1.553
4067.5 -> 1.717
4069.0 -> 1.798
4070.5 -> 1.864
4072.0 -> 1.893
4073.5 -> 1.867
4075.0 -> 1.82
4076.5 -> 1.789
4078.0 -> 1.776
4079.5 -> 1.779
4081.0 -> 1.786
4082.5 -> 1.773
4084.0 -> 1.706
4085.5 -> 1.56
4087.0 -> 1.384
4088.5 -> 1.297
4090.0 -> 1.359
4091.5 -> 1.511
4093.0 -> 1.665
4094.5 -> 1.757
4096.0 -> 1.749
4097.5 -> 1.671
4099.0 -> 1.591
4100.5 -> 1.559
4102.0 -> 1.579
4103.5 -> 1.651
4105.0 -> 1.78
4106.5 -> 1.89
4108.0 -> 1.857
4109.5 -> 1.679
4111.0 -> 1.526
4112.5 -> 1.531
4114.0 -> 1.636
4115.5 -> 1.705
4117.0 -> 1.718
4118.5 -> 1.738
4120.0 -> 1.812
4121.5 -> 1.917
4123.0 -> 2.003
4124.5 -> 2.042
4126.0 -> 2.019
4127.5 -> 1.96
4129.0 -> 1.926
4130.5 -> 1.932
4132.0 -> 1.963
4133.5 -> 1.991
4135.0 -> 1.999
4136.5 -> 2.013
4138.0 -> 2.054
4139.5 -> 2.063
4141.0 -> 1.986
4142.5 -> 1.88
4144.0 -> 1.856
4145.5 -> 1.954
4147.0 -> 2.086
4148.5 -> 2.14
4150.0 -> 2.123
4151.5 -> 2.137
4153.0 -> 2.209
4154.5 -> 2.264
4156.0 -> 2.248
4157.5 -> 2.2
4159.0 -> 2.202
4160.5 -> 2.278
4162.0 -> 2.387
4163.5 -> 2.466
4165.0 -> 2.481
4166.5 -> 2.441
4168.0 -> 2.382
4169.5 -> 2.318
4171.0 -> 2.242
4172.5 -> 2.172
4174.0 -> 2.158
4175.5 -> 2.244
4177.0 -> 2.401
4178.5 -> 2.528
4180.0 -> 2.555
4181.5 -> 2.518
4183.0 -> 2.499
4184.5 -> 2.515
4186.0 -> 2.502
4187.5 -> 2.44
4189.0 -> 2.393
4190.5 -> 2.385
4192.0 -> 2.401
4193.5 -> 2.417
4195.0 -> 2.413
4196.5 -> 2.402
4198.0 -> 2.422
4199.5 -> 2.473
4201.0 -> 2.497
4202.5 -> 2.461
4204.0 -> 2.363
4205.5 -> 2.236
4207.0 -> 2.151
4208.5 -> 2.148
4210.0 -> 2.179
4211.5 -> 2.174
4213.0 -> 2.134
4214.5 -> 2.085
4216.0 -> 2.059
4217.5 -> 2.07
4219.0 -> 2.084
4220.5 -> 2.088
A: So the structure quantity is 0.033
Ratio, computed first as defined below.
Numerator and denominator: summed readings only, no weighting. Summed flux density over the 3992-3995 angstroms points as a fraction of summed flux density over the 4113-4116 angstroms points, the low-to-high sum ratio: 1.23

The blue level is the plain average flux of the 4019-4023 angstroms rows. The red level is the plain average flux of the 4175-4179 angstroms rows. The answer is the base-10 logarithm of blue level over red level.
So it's -0.063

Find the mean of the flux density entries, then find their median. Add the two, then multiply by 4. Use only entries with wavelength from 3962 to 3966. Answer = 15.6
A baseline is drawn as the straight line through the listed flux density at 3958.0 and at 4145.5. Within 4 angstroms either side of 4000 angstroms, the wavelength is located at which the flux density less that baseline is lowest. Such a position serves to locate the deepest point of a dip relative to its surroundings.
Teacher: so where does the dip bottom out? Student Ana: 4003.0 angstroms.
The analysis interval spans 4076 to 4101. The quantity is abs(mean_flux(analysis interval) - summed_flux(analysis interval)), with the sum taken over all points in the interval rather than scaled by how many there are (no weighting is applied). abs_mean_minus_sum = 26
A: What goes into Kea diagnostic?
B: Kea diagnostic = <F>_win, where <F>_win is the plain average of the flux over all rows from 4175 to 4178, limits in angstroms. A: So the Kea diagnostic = 2.3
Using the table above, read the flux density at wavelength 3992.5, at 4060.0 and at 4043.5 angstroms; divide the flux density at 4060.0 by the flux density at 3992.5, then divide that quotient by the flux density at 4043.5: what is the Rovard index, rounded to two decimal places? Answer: 0.30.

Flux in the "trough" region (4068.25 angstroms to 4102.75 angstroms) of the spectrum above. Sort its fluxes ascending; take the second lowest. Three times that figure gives 4.1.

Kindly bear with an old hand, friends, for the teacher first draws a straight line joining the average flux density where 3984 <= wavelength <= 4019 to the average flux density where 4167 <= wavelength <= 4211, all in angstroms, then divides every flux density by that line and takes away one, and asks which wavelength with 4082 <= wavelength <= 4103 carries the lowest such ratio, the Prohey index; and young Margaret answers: 4088.5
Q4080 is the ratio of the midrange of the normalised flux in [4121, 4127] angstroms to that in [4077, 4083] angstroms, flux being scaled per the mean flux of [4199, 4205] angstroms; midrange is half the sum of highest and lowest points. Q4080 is 1.11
